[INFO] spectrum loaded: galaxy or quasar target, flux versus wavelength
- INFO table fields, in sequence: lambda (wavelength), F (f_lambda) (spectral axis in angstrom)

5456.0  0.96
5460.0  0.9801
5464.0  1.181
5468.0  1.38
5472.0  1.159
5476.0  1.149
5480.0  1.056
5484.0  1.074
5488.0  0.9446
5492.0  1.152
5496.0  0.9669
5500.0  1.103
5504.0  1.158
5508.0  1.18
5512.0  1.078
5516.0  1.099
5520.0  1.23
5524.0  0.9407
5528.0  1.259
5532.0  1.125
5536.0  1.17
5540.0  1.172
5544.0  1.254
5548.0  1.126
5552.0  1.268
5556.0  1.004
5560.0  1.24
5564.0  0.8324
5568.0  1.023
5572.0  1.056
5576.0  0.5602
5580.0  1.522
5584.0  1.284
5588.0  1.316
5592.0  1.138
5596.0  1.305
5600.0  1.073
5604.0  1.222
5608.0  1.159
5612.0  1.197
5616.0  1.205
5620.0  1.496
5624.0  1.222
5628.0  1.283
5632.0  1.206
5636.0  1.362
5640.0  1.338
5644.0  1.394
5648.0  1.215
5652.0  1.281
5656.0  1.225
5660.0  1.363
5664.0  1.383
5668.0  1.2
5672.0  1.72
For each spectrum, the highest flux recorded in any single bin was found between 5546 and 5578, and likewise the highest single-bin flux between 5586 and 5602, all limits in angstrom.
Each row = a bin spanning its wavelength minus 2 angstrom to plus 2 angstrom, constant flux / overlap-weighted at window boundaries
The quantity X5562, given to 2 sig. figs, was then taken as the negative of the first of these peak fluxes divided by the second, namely -0.96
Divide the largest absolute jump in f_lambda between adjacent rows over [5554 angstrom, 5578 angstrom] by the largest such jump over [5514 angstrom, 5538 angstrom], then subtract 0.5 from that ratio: 1.1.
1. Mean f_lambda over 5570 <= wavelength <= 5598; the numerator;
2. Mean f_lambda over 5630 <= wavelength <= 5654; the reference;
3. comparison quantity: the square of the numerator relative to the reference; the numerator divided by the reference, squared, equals 0.81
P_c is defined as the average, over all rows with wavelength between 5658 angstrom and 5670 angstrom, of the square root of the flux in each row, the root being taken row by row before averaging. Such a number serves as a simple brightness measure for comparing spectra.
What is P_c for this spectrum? 1.15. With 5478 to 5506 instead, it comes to 1.03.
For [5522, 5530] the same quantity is 1.05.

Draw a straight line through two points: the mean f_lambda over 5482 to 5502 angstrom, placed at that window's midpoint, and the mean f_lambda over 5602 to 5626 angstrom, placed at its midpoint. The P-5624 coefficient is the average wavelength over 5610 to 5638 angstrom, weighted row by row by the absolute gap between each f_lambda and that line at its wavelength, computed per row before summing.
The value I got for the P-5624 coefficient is 5623.3 angstrom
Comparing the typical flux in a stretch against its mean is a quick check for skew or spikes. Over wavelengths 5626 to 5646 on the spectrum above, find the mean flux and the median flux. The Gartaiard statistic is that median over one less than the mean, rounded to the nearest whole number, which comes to 4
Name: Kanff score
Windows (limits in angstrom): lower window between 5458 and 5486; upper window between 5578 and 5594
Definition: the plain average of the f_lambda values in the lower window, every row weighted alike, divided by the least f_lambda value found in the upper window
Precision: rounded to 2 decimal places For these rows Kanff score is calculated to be 1.00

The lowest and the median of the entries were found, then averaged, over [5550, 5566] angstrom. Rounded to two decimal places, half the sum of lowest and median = 0.98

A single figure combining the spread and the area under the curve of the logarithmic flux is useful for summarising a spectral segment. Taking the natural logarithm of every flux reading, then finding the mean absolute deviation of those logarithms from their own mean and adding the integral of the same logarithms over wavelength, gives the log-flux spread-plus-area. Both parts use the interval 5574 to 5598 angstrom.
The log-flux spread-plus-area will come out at 3.3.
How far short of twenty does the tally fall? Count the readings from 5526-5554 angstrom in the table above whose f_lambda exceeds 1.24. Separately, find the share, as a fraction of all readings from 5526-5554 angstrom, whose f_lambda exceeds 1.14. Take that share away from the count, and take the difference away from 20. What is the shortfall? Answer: 17.7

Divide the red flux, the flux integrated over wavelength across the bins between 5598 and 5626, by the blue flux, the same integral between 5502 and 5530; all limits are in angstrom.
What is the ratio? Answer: 1.08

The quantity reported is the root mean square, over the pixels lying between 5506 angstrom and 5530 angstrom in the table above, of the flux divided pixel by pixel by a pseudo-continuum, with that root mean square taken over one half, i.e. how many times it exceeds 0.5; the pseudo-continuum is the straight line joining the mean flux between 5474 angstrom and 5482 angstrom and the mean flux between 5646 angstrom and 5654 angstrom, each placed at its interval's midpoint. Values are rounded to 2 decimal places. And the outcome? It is 2.00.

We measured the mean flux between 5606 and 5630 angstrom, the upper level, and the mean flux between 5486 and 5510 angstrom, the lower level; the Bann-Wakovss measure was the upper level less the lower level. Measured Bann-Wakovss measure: 0.18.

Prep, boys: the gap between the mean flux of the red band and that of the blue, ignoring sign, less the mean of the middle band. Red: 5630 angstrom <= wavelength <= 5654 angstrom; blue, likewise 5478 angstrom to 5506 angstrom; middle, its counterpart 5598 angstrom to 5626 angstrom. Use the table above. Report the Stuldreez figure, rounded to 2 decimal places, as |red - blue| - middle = -0.99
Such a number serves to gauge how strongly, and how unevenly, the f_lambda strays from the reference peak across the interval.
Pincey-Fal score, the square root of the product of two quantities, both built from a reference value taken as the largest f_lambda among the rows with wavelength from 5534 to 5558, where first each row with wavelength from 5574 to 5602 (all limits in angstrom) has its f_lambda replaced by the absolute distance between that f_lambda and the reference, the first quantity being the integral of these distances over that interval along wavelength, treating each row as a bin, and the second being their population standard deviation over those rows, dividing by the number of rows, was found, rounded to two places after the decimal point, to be 1.11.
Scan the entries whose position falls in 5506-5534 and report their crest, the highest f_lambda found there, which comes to 1.259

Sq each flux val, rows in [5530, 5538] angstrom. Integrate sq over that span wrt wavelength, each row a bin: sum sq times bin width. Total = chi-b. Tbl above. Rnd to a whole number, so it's 11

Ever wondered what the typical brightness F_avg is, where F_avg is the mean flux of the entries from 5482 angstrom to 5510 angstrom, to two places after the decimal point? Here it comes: 1.08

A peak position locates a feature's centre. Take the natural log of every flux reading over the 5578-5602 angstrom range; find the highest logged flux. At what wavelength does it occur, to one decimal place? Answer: 5580.0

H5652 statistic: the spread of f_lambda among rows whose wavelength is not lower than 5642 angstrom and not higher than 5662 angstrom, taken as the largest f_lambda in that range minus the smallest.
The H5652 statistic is 0.18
